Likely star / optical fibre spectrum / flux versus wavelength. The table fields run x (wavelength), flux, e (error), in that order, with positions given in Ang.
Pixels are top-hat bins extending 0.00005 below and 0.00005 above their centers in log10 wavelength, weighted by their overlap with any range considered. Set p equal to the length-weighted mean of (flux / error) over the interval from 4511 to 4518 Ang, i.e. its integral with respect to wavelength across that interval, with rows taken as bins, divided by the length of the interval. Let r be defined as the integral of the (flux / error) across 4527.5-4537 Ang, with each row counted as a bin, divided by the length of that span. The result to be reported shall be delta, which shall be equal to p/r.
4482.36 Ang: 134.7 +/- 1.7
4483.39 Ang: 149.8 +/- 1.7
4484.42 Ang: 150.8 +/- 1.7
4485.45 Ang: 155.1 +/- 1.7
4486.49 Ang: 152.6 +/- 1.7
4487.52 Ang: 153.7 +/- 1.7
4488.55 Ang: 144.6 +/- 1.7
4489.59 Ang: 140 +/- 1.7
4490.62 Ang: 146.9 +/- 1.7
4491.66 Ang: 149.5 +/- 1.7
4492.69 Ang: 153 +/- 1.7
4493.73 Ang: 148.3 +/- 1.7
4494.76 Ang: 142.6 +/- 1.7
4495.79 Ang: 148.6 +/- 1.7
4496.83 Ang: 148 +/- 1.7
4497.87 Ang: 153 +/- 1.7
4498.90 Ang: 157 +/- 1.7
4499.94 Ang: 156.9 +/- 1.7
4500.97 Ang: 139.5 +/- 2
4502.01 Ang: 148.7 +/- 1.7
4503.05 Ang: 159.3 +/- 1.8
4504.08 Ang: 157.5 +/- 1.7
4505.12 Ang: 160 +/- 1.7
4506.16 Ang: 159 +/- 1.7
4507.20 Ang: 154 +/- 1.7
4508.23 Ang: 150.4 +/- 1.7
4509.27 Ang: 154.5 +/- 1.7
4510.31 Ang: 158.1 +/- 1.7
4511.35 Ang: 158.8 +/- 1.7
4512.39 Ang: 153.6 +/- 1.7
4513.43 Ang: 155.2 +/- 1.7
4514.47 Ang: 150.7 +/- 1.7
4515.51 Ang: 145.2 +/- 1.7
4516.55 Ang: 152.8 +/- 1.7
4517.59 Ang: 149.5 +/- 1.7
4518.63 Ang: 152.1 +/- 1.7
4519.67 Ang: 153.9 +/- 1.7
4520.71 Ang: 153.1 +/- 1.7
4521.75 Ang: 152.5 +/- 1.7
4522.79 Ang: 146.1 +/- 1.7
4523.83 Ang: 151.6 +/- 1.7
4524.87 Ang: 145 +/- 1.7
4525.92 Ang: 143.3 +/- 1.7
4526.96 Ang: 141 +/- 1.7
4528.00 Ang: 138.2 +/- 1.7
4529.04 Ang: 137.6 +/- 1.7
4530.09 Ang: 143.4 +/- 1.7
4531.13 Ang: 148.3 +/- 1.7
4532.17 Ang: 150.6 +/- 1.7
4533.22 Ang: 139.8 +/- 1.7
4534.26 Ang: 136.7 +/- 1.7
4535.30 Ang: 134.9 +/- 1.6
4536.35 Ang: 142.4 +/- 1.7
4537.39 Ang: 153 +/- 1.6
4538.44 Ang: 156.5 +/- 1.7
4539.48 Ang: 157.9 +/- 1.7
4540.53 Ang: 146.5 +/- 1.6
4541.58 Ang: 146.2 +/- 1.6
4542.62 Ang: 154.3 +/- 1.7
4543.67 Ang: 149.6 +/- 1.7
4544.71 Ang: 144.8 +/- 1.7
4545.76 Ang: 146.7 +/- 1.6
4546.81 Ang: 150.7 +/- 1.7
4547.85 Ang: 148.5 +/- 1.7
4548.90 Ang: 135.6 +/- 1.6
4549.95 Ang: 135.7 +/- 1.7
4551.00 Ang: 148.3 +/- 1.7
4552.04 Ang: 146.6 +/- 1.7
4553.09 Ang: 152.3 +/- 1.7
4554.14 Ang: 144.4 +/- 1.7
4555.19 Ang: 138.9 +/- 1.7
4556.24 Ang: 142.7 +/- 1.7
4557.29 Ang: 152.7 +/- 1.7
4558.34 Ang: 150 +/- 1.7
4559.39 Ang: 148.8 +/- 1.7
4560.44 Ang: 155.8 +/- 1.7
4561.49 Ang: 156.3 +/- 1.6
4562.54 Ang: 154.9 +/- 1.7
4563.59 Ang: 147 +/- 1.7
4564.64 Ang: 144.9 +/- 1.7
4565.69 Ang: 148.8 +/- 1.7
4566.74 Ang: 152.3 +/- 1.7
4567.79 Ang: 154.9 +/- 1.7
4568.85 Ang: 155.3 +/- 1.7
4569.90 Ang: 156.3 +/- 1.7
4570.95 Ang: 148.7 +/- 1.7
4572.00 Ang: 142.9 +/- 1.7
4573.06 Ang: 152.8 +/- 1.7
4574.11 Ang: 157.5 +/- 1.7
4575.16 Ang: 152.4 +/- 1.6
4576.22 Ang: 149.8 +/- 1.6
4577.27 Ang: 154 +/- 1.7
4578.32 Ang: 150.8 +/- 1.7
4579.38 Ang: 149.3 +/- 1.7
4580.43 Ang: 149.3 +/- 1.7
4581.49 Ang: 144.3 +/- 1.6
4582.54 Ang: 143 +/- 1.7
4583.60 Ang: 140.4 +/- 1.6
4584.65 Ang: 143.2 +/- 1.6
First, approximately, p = 89.5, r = 83.9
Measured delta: 1.07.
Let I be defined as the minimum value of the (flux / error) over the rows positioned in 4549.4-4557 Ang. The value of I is 79.8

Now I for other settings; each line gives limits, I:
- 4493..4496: 83.9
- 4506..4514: 88.5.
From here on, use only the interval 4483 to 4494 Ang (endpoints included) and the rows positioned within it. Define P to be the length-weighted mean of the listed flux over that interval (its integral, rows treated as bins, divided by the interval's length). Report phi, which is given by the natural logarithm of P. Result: 5.01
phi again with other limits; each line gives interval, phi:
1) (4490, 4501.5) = 5.01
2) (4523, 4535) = 4.96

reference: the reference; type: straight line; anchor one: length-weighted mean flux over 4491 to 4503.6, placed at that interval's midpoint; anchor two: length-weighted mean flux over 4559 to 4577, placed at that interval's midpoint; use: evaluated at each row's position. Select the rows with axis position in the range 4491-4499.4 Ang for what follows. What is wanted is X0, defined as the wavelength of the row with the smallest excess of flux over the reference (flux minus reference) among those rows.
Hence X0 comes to 4494.76 Ang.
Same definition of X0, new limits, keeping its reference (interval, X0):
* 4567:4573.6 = 4572.00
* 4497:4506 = 4500.97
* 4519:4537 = 4535.30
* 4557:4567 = 4564.64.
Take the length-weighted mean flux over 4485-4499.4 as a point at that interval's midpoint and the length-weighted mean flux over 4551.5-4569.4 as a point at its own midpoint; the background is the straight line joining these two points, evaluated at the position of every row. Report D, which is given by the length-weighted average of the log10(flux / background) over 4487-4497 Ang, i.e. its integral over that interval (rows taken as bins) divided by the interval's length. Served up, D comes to -0.006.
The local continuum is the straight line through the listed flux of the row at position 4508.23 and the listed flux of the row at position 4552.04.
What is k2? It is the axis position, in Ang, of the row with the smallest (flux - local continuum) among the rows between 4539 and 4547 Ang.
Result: 4544.71 Ang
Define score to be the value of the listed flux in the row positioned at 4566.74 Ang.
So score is 152.3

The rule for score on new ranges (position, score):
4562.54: 154.9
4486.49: 152.6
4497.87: 153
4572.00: 142.9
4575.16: 152.4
